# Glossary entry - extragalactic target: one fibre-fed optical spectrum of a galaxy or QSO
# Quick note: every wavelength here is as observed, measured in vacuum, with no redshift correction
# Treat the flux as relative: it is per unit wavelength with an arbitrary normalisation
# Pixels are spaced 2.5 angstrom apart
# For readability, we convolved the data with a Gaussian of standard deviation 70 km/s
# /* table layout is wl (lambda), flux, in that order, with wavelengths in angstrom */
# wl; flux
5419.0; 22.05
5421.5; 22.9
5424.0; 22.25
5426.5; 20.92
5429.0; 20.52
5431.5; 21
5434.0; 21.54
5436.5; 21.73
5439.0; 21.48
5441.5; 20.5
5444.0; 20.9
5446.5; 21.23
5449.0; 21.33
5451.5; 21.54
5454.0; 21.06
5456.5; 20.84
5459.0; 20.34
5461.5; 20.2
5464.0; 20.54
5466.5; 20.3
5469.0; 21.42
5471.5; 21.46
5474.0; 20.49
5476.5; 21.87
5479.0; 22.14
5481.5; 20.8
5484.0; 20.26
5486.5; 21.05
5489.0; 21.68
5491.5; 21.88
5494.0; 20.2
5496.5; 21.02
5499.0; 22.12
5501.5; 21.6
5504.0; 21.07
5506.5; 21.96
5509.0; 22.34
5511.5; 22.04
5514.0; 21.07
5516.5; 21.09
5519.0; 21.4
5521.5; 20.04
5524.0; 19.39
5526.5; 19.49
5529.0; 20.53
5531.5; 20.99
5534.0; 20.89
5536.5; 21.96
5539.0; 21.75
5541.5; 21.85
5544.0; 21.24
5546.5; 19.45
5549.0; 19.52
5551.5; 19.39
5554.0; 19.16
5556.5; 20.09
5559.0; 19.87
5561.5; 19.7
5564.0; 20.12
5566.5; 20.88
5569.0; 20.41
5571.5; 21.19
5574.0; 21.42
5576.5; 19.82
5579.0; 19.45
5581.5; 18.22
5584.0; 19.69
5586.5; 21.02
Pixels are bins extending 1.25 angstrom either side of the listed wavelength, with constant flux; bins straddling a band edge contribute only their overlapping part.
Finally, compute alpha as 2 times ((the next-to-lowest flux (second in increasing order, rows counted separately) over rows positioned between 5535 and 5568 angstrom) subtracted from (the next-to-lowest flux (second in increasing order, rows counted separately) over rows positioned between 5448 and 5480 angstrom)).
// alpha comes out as 1.8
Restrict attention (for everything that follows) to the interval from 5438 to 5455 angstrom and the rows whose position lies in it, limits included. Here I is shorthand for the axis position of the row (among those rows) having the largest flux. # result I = 5451.5 angstrom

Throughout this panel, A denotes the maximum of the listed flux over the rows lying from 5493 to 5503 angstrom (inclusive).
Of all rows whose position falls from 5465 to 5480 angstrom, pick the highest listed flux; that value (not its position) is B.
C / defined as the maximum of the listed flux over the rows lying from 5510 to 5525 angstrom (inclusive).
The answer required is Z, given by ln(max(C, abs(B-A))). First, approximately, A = 22.12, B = 22.14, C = 22.04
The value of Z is 3.09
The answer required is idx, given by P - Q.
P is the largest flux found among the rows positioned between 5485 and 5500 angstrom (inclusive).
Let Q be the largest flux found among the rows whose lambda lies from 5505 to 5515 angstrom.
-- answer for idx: -0.2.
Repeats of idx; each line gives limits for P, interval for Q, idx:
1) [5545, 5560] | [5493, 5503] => -2.0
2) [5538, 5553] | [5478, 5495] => -0.3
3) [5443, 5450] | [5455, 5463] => 0.5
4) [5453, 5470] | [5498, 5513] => -0.9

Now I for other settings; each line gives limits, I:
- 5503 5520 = 5509.0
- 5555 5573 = 5571.5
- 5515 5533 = 5519.0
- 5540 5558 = 5541.5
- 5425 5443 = 5436.5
